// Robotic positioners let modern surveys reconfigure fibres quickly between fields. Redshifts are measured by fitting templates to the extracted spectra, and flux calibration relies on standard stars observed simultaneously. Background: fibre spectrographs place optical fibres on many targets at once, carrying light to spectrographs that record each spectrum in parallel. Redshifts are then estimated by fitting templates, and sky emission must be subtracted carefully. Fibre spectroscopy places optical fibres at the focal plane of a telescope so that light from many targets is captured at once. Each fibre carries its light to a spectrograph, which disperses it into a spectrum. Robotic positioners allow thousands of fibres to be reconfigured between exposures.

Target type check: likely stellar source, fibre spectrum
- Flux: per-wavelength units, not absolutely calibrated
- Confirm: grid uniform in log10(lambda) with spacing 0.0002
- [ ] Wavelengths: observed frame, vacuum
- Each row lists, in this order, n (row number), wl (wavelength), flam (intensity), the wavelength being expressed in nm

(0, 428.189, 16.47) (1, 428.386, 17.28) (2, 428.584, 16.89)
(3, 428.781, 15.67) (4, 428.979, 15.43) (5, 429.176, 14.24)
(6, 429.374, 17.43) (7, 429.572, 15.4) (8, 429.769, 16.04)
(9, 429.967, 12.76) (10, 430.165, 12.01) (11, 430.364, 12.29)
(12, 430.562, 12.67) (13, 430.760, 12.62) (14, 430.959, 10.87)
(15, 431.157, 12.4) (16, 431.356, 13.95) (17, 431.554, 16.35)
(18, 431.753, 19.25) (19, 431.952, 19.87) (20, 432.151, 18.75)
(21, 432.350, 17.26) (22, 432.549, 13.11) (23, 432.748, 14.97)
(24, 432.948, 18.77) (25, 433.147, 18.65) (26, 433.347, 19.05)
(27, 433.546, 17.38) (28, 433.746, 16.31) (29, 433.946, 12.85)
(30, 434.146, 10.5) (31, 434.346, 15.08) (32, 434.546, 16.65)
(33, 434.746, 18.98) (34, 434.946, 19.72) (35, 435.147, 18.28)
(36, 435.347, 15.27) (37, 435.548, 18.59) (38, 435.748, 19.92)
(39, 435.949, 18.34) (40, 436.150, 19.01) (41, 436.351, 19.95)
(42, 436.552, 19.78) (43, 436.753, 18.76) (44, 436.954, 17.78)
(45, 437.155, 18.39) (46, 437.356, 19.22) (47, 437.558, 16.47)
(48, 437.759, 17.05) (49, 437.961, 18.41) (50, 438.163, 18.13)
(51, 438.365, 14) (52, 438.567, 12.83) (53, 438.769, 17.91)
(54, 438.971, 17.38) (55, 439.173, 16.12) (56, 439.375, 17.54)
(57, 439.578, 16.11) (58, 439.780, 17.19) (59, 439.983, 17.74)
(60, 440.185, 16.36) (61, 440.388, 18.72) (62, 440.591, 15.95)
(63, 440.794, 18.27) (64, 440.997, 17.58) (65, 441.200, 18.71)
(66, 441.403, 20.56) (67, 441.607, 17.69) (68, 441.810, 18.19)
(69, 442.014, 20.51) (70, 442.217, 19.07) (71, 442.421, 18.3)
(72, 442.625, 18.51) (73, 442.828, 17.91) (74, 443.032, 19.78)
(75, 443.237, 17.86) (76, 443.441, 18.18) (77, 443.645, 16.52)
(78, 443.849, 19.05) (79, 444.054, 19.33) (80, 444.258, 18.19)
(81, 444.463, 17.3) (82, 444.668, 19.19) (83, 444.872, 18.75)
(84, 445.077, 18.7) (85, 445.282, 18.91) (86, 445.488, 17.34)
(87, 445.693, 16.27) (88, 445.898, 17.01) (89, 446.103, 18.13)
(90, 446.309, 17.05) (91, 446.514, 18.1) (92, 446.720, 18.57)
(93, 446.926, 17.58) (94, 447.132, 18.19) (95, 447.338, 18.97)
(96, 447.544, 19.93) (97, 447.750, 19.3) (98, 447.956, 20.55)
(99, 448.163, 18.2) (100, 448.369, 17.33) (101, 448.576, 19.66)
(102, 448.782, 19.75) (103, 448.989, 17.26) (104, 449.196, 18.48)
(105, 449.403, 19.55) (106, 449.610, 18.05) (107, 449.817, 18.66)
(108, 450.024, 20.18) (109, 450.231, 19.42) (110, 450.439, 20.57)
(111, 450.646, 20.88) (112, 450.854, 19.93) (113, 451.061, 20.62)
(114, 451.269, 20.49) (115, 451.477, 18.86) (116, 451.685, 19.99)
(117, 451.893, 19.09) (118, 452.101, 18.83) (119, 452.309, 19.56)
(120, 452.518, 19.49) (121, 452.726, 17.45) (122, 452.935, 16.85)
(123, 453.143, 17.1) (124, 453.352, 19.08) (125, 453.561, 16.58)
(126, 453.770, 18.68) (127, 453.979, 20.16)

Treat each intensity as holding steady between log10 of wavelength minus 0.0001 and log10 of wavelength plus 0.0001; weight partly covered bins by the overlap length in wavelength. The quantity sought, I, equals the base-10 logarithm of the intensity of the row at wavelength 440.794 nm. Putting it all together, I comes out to 1.26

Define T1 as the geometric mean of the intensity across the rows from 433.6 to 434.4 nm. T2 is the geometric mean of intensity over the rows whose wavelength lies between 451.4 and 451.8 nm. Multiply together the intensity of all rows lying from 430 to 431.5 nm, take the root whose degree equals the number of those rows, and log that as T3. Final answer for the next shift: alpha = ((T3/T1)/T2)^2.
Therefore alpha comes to 0.0022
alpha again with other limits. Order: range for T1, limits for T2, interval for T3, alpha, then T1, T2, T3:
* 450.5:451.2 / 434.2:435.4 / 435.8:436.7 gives 0.0030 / 20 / 17.2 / 19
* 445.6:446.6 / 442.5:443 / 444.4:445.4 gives 0.0035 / 17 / 18.2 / 19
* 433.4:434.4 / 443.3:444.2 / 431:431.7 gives 0.0030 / 14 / 18.2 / 14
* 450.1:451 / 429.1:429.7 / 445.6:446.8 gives 0.0031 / 20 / 15.6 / 18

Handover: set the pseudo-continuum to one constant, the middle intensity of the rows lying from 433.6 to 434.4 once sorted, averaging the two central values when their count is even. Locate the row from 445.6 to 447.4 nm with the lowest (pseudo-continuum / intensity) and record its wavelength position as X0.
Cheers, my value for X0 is 447.338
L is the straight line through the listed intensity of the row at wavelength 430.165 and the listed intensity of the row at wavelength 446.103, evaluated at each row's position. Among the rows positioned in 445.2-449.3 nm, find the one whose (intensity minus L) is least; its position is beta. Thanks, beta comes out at 448.989 nm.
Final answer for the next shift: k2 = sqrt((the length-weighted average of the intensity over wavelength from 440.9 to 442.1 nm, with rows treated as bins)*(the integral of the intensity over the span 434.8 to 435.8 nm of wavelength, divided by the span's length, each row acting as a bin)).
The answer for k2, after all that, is 18.6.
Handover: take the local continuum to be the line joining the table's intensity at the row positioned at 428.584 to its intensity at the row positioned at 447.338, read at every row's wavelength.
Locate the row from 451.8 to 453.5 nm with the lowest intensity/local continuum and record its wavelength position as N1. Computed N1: 452.935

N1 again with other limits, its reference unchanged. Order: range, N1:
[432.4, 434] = 433.946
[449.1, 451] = 449.610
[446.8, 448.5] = 448.369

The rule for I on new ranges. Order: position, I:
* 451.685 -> 1.30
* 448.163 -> 1.26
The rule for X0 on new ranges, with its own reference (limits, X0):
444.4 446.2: 444.668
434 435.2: 434.946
